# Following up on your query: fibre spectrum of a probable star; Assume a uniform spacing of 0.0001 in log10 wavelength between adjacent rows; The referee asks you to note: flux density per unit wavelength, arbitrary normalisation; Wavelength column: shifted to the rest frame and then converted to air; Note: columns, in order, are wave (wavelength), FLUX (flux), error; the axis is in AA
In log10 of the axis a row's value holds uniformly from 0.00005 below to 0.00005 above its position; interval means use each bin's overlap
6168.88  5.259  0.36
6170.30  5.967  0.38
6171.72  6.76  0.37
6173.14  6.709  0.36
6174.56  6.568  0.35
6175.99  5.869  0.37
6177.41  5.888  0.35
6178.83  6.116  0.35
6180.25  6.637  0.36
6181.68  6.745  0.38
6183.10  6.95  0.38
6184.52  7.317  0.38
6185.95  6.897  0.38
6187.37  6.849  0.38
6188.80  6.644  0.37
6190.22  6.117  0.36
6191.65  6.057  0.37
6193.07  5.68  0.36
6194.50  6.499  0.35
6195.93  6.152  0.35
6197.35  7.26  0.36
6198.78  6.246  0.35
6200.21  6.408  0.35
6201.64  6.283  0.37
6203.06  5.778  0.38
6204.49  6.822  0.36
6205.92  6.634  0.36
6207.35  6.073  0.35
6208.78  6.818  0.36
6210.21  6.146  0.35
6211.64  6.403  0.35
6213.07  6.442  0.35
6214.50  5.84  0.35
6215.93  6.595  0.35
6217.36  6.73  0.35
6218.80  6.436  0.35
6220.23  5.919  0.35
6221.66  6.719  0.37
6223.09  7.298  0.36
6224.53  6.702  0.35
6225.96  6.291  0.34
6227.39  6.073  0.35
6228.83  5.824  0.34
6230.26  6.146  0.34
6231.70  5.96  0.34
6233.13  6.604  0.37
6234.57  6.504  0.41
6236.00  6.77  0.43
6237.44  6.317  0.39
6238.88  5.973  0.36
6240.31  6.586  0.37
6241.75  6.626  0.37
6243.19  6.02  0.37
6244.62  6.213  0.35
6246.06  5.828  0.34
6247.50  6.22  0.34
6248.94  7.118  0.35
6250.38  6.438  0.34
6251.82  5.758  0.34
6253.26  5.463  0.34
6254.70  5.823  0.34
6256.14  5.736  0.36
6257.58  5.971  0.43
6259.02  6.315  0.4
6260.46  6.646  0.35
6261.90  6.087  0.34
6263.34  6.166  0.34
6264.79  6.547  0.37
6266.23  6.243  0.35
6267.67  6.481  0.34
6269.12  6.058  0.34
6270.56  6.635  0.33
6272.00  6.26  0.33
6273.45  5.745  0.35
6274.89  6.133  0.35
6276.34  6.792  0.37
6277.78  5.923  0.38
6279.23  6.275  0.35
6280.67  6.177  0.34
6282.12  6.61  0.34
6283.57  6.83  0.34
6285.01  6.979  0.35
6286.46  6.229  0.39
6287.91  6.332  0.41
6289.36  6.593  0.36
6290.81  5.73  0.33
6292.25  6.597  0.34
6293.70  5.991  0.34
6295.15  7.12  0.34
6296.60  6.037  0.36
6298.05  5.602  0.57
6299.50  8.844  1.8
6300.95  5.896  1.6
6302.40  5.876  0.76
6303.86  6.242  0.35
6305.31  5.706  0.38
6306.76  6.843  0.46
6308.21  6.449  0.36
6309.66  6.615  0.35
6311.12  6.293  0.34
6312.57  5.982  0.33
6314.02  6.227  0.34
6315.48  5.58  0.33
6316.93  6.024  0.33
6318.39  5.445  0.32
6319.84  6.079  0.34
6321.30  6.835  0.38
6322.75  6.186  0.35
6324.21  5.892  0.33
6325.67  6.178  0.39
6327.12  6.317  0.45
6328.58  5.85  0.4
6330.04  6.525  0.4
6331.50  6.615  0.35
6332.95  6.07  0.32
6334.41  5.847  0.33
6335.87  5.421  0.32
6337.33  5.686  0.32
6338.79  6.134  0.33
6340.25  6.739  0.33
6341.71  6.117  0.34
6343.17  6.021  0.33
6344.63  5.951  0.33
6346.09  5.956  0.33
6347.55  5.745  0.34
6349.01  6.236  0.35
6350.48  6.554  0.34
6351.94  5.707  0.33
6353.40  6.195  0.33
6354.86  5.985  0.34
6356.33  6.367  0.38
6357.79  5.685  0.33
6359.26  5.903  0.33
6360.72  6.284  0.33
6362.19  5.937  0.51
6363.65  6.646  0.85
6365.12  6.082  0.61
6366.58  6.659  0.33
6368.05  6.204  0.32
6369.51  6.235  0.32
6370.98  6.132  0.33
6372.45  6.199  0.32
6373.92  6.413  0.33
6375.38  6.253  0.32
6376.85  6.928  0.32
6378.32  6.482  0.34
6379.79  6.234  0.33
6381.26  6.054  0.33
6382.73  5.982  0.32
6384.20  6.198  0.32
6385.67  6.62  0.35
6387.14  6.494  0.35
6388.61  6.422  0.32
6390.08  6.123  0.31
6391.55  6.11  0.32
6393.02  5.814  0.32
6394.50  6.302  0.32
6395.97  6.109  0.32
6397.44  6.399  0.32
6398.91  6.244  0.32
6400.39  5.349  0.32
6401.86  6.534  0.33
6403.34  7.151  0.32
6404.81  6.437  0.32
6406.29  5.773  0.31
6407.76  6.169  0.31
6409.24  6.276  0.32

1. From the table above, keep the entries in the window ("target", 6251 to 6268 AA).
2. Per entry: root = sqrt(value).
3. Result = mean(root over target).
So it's 2.47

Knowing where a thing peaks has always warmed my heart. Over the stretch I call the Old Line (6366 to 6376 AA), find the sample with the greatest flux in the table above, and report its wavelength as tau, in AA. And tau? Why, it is 6366.58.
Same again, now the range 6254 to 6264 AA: 6260.46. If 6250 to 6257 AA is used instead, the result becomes 6250.38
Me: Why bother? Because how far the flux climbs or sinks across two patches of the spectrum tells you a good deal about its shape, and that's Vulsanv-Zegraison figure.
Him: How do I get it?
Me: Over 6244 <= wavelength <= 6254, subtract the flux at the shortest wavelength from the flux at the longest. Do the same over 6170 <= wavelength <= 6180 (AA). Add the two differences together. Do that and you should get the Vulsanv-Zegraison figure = -1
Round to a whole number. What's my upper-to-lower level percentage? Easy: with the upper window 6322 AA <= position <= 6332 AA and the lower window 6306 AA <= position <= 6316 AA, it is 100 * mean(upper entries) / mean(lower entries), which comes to 99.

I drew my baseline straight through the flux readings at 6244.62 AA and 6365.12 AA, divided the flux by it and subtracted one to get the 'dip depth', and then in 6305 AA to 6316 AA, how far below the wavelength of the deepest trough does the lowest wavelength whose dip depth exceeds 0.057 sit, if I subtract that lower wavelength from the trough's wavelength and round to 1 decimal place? 8.7 AA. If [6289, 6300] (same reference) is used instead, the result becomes 8.7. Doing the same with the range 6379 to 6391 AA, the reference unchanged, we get -2.9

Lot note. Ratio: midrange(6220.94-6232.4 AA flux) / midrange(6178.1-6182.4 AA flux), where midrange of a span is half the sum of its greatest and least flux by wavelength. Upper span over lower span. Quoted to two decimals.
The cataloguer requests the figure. 1.02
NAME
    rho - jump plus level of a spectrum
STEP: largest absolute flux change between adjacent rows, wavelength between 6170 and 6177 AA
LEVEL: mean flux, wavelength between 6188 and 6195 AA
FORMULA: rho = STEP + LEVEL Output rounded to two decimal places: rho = 6.99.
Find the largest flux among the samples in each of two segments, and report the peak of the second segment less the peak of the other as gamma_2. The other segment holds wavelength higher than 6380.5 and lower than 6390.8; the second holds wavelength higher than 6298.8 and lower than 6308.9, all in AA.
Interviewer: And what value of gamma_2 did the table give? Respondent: 2.2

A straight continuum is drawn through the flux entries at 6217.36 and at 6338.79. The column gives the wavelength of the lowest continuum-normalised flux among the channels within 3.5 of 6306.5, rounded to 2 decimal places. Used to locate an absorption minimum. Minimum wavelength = 6305.31 AA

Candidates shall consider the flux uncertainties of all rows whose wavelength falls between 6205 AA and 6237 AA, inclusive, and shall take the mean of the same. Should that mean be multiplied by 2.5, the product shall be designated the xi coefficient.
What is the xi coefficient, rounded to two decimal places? 0.89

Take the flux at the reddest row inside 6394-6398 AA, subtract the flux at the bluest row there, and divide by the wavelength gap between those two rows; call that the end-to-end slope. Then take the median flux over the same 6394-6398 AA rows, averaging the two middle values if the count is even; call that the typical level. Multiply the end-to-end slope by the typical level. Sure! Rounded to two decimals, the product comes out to 0.21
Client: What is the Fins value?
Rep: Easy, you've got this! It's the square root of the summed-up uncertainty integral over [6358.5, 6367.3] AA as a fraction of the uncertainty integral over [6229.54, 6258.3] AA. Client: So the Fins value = 0.64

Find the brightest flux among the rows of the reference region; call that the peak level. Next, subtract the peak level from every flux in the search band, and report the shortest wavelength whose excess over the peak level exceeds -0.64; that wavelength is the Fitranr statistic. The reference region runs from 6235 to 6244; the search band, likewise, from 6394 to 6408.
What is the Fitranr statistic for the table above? 6394.50 AA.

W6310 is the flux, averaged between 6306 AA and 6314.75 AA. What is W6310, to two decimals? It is 6.40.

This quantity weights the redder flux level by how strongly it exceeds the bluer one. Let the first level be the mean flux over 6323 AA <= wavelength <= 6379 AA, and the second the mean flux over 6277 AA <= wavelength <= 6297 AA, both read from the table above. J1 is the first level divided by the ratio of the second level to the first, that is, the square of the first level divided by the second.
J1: 5.94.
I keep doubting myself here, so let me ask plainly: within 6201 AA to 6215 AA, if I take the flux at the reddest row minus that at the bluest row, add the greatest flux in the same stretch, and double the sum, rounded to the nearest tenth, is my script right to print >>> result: 12.8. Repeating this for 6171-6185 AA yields 15.7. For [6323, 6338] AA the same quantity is 12.8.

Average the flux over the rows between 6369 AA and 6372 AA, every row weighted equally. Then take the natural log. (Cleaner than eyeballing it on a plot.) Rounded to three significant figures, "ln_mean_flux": 1.82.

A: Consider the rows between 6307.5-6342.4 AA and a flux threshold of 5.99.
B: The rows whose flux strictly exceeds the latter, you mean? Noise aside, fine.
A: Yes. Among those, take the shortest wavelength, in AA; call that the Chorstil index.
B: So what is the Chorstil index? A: 6308.21 AA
